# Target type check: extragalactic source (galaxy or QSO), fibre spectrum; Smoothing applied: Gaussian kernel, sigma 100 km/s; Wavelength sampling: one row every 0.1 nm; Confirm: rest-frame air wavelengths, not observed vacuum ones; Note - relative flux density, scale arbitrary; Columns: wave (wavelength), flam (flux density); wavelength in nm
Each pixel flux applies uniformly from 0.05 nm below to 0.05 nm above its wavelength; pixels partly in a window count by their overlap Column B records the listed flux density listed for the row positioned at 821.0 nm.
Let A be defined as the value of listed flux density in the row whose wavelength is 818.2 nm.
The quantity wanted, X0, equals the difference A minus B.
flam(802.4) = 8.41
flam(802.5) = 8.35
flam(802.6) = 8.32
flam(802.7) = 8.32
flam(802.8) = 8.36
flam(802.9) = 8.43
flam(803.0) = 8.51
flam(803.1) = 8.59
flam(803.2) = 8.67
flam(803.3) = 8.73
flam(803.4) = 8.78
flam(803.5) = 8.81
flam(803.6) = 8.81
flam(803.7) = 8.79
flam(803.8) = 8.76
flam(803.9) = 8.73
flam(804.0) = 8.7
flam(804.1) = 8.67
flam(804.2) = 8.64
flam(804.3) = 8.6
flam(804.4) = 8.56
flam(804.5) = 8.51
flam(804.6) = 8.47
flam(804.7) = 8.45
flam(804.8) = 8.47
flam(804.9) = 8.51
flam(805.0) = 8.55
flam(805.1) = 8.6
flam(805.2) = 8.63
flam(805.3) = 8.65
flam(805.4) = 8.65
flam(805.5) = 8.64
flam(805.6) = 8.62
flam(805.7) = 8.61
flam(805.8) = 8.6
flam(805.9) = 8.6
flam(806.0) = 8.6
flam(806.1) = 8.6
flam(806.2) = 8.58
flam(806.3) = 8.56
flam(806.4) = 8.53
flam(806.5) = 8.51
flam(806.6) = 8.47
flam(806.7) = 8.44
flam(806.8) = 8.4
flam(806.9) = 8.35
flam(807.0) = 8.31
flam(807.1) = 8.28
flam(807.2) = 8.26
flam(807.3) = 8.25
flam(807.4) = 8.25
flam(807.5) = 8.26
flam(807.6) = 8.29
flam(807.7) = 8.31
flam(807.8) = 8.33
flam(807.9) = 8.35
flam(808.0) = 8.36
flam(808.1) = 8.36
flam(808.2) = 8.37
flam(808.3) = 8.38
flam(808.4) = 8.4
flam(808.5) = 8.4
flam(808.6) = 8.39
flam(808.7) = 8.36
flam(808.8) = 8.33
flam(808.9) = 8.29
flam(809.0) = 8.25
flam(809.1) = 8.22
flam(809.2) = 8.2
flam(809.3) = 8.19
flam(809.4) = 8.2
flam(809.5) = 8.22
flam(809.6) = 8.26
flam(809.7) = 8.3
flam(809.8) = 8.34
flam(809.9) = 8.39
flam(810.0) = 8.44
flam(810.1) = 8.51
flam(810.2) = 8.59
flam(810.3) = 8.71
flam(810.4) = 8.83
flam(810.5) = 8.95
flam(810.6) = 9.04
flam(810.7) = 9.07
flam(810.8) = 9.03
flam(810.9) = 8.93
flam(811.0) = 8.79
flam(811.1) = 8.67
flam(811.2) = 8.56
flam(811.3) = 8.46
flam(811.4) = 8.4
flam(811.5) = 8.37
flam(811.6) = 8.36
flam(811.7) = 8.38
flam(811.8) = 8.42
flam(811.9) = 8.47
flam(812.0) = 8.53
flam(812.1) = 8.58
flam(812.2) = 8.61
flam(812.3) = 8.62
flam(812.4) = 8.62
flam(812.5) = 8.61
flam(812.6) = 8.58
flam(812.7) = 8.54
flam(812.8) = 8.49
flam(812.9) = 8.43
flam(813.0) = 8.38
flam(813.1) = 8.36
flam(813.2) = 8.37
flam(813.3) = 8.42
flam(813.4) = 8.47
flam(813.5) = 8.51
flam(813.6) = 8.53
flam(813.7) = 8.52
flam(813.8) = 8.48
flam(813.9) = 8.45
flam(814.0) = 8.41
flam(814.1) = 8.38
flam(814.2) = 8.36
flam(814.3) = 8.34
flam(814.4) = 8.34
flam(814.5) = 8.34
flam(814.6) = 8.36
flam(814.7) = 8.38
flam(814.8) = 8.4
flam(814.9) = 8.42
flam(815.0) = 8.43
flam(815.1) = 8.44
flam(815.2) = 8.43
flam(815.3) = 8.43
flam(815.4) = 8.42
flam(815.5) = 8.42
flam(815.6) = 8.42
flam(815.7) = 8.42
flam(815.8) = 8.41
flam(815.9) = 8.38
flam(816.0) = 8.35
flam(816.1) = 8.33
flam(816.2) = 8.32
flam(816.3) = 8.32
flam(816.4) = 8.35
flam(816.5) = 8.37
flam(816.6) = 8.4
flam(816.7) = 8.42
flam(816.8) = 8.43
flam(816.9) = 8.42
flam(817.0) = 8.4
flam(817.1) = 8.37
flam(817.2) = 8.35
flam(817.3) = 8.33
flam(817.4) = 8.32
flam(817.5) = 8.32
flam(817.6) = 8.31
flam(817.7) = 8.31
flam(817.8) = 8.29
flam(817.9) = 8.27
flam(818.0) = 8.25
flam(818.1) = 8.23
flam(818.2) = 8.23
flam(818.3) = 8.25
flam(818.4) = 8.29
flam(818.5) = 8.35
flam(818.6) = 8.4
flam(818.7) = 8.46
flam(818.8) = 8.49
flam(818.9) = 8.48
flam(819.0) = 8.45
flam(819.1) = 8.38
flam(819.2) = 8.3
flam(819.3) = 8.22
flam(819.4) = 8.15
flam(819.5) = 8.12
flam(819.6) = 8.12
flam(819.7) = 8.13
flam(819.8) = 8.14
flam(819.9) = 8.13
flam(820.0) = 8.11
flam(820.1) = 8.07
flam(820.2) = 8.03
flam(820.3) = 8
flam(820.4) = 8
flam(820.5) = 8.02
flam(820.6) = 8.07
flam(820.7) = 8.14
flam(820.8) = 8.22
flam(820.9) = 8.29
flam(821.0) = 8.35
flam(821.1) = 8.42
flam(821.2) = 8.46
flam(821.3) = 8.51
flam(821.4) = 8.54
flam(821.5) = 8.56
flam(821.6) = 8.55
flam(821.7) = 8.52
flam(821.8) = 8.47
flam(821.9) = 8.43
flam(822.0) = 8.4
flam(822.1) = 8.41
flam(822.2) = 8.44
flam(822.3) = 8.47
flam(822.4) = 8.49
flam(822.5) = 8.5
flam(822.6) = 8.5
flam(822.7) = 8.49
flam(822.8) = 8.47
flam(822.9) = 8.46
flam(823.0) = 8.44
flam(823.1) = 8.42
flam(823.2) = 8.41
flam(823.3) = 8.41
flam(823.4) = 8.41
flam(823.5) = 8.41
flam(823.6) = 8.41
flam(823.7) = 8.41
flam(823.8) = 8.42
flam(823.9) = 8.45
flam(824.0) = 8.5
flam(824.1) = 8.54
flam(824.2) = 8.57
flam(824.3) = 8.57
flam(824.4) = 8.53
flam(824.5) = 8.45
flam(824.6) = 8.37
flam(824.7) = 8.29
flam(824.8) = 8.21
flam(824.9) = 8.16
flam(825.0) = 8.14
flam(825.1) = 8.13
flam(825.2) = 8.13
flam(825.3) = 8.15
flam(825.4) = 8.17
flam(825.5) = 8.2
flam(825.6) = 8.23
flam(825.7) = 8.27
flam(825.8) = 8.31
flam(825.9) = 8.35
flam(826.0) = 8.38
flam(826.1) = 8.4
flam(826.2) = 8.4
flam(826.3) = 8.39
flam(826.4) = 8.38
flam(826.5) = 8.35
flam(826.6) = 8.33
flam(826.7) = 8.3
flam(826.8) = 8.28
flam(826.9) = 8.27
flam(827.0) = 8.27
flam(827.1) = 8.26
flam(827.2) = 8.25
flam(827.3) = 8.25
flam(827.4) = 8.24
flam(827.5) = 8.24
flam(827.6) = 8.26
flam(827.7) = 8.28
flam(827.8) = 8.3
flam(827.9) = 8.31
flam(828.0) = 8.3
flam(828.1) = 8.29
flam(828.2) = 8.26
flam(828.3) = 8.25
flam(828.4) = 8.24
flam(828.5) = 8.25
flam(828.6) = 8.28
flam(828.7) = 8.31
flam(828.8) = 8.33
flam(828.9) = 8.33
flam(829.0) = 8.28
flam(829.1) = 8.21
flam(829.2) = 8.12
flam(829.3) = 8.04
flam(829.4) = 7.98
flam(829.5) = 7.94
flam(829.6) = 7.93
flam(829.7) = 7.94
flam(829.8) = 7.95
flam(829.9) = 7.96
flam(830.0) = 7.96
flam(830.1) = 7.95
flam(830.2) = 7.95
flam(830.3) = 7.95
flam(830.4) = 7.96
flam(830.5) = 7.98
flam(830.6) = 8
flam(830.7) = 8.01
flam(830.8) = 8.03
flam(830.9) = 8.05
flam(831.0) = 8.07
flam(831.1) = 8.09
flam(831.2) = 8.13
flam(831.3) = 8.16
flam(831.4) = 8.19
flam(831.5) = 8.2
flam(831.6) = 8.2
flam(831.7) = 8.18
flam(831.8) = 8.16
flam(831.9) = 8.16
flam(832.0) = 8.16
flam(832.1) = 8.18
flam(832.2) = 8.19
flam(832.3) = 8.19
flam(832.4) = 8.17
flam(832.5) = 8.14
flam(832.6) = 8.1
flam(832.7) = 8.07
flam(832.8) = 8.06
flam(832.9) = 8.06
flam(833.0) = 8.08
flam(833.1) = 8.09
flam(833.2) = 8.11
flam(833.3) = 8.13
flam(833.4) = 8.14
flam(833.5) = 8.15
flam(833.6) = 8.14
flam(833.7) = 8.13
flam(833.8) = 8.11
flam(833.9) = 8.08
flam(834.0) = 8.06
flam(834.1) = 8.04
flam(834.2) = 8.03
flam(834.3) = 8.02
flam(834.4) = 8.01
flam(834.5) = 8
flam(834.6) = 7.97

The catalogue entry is -0.12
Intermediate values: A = 8.23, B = 8.35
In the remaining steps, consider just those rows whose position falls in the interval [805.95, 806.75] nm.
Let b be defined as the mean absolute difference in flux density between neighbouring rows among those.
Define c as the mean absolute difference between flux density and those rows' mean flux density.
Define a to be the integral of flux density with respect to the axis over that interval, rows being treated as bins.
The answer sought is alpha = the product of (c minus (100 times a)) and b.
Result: -16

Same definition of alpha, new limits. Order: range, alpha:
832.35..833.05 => -12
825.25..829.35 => -79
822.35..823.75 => -9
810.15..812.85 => -142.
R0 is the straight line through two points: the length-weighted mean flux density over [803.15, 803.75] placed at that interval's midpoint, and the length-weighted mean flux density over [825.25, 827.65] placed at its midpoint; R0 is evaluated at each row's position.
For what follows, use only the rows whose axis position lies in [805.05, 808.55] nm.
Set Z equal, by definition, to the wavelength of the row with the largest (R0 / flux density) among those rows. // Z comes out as 807.3 nm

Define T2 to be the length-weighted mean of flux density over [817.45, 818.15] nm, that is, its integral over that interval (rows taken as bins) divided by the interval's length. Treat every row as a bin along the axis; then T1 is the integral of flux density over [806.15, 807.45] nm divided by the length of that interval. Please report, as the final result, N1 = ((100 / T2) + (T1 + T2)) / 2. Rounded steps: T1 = 8.40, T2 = 8.28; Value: 14.4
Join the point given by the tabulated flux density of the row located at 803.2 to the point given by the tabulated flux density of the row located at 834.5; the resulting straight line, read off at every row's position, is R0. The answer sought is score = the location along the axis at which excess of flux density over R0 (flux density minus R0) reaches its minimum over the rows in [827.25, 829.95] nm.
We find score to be 829.6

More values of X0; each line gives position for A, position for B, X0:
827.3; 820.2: 0.22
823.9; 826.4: 0.07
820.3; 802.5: -0.35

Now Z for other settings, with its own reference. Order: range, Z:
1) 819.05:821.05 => 820.3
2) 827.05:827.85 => 827.4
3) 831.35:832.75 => 832.7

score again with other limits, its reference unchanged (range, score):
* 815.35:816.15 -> 816.1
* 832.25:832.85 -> 832.8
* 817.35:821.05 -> 820.3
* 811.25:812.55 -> 811.6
